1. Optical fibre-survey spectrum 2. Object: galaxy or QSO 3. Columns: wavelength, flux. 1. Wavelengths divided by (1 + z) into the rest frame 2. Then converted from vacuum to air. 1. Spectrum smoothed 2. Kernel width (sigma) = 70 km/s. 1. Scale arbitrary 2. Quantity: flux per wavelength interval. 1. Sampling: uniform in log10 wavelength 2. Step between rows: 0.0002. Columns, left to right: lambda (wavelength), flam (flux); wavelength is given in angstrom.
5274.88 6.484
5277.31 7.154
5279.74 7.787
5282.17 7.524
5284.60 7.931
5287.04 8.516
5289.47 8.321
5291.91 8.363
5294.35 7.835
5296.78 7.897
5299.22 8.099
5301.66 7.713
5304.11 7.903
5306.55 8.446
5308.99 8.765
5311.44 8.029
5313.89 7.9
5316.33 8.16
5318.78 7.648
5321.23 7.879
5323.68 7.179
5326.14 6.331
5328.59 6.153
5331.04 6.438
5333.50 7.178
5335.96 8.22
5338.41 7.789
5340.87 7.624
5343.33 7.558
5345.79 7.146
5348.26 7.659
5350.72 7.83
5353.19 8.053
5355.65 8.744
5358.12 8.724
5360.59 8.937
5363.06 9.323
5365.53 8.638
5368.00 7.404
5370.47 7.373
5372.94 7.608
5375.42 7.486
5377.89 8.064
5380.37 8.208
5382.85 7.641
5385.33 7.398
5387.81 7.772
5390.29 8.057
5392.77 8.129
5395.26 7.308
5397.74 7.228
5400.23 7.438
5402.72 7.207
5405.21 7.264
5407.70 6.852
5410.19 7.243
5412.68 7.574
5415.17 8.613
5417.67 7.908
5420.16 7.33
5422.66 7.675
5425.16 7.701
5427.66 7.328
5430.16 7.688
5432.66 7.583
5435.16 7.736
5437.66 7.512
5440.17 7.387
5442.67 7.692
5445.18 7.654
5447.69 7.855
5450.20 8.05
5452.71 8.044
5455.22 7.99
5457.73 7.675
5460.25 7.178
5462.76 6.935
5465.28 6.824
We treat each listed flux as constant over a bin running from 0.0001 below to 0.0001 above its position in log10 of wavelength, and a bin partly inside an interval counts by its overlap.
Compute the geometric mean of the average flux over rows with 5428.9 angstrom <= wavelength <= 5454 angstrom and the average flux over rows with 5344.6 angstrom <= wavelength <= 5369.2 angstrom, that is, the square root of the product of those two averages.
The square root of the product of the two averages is 7.98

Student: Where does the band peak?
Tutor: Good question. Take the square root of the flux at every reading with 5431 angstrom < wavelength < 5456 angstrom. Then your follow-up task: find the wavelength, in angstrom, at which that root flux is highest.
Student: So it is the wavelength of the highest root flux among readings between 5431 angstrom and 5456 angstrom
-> 5450.20 angstrom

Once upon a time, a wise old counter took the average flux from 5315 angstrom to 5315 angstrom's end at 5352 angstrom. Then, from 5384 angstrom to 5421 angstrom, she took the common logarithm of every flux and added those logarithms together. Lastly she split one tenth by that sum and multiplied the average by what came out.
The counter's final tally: 0.0561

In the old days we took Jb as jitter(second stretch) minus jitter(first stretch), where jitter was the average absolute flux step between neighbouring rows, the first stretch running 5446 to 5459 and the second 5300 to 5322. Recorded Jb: 0.2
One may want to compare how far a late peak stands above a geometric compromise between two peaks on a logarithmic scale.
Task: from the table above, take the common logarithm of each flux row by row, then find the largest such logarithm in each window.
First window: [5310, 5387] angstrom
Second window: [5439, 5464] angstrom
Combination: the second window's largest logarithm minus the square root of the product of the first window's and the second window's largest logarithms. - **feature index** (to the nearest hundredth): -0.03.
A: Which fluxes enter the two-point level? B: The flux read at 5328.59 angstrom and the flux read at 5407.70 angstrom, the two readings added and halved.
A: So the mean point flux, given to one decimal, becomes 6.5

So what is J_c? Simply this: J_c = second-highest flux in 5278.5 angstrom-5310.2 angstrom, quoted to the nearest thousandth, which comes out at 8.516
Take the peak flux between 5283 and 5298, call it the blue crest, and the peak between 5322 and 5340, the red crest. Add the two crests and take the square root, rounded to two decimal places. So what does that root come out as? 4.09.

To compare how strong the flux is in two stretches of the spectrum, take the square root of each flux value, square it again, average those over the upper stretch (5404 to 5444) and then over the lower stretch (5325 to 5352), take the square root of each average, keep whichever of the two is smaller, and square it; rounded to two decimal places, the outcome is 7.27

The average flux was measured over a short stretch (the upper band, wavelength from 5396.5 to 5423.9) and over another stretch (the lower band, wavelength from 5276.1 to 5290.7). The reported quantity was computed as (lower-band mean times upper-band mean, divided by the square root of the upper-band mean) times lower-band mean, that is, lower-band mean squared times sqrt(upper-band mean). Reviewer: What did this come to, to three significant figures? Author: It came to 170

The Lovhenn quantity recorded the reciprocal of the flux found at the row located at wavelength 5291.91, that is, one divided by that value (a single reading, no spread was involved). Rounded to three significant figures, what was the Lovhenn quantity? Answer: 0.120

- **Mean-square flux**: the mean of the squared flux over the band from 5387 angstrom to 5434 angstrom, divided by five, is 11.5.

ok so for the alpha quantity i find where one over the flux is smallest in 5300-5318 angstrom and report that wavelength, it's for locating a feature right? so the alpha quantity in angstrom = 5308.99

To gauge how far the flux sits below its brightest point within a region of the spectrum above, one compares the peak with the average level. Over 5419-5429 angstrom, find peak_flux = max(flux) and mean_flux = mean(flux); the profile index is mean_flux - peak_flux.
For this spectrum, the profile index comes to -0.19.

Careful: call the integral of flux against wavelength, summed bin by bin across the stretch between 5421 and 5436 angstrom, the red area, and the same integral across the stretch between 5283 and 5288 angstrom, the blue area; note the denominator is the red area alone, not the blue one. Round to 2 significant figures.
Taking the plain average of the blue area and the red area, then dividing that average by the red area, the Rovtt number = 0.68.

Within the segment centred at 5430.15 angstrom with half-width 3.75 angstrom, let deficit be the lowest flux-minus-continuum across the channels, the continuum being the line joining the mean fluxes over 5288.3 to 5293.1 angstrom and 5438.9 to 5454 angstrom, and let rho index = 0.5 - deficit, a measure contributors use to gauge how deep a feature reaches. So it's 1.0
